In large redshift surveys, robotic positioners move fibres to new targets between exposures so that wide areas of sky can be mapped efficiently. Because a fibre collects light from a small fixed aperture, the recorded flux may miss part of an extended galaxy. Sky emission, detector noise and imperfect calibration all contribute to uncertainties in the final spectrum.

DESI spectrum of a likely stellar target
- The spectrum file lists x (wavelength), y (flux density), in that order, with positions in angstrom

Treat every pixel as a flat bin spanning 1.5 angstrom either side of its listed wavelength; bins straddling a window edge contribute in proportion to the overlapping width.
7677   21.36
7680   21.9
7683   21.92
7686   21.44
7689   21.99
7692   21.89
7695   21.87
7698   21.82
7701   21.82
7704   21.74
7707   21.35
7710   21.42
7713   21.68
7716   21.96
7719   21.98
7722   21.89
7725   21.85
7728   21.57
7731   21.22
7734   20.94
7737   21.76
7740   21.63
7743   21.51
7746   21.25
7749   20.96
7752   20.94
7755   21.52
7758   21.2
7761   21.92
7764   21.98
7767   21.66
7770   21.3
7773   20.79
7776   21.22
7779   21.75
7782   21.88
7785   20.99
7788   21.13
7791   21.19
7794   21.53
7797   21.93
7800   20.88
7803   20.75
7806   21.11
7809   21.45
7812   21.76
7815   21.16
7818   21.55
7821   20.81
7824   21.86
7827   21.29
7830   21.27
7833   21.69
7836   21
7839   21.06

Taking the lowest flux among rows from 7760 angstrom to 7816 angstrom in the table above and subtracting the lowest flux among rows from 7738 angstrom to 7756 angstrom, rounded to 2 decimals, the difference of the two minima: -0.19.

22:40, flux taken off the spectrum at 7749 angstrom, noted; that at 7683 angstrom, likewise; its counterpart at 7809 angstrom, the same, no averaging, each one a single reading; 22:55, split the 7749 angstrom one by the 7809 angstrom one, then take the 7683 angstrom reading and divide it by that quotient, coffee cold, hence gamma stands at 22.4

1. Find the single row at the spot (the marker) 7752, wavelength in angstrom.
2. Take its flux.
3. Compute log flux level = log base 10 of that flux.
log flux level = 1.32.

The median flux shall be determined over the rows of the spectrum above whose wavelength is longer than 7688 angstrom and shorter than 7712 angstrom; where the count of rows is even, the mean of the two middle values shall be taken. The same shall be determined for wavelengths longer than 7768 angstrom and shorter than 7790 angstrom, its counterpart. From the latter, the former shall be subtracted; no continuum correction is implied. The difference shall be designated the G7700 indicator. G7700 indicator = -0.60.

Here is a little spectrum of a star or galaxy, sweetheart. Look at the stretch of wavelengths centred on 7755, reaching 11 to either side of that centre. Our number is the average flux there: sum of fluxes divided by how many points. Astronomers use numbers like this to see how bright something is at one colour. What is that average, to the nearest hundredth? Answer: 21.40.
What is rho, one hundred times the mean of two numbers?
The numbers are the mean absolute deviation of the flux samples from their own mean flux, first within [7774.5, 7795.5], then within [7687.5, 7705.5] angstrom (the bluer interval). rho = 17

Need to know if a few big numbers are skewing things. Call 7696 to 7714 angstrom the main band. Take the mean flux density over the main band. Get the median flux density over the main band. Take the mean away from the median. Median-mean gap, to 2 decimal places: 0.07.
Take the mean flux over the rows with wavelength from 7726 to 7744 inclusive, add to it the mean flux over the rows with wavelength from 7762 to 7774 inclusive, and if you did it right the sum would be 42.9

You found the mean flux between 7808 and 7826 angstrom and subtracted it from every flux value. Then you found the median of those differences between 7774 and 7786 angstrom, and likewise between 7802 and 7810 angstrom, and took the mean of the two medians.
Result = -0.13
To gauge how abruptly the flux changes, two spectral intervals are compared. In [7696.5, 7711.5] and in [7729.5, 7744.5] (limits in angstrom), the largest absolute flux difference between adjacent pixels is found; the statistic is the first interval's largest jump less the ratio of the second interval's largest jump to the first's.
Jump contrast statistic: -1.7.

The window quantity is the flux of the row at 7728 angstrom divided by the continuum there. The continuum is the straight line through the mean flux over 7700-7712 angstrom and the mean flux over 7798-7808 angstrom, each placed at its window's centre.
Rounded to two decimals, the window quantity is 1.01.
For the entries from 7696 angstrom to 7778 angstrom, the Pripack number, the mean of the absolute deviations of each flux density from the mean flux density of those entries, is 0.30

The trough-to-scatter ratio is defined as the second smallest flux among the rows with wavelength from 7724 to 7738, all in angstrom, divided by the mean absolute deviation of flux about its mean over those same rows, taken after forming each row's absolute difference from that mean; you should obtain 68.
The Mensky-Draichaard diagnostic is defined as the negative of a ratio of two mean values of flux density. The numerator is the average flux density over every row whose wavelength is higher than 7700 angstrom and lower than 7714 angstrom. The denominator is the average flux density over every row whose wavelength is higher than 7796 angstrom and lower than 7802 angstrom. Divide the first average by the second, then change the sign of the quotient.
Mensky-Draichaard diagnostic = -1.01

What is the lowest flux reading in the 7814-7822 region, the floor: 20.81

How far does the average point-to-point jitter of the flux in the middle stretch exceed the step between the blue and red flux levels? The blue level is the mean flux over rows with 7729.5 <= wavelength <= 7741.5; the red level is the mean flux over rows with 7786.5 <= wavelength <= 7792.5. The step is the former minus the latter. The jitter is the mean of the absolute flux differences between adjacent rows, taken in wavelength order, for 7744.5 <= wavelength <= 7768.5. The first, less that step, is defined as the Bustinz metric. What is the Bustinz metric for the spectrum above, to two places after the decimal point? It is 0.10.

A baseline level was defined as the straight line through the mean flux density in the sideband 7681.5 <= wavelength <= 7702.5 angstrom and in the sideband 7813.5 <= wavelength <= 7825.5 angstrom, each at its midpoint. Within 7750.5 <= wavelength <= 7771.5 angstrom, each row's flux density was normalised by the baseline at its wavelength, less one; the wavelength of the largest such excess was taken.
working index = 7764 angstrom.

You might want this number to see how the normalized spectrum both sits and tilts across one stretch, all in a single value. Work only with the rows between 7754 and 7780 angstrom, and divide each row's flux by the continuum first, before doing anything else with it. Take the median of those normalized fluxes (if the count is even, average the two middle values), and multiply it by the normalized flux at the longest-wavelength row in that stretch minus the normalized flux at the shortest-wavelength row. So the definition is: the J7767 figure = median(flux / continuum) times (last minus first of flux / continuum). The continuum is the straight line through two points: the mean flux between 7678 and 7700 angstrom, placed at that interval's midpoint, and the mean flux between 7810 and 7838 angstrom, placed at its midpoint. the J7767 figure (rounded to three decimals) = 0.014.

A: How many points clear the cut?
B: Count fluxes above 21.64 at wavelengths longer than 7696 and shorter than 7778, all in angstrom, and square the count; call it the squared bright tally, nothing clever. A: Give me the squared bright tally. 144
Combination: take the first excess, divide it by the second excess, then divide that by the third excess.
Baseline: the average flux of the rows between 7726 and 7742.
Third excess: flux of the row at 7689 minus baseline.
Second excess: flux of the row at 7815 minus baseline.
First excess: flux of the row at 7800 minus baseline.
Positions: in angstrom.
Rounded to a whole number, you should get 4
